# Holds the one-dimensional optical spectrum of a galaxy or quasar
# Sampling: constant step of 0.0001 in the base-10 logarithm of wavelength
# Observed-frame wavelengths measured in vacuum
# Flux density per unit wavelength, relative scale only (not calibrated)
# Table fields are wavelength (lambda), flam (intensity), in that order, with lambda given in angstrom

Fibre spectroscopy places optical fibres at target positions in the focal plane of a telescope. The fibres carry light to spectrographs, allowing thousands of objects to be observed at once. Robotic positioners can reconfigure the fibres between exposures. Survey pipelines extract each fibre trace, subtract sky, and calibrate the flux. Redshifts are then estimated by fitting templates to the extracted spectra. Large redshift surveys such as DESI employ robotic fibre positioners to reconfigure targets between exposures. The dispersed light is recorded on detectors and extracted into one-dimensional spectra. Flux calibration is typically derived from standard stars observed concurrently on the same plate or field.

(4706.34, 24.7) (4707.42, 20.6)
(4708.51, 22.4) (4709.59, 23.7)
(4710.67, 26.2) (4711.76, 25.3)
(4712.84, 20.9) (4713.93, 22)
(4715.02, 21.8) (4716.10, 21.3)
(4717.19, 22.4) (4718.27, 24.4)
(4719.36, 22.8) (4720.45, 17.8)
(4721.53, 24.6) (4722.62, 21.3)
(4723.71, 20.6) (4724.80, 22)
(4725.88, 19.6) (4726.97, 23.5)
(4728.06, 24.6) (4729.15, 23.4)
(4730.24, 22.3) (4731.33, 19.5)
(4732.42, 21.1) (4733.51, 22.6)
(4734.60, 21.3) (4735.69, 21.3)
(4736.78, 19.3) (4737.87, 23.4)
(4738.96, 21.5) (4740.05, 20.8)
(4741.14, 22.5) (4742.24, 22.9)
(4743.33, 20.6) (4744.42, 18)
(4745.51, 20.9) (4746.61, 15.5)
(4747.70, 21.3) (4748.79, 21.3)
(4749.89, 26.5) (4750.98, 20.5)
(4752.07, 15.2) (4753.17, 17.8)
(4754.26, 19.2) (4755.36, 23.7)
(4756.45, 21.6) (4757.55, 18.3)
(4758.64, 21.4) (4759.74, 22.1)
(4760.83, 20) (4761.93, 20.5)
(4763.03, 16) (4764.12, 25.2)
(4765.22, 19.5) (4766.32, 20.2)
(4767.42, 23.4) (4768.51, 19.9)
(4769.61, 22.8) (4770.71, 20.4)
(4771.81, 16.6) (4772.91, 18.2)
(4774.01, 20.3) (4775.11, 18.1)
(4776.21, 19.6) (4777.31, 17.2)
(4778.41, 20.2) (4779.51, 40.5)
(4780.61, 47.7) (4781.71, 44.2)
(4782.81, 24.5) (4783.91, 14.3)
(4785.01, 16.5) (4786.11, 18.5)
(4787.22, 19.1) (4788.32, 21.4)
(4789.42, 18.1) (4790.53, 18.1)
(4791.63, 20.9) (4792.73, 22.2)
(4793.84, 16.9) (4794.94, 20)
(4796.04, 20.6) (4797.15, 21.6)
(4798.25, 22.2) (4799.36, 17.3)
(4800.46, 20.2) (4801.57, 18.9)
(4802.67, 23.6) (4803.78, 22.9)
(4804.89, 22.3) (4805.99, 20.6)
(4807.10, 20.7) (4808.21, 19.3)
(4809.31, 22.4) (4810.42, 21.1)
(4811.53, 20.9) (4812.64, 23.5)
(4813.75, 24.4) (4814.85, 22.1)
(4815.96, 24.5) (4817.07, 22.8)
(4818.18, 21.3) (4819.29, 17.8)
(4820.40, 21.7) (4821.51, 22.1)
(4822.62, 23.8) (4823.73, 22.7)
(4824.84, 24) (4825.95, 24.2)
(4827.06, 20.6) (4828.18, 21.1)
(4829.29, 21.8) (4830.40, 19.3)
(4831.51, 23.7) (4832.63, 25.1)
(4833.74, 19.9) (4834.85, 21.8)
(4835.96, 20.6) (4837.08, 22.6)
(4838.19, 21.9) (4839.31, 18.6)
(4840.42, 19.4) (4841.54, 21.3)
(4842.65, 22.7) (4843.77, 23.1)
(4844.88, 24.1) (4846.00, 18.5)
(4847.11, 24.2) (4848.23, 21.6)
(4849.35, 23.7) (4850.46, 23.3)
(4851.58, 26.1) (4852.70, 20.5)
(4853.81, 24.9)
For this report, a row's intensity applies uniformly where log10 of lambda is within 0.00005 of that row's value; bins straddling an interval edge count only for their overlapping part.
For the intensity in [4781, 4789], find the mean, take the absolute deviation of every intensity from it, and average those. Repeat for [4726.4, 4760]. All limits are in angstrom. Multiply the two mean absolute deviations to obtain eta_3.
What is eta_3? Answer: 12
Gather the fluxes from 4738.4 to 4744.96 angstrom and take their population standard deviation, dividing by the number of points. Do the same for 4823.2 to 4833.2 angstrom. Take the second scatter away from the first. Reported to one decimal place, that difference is -0.2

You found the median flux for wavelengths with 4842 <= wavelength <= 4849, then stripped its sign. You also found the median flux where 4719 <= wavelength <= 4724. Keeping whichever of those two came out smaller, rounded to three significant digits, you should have 21.3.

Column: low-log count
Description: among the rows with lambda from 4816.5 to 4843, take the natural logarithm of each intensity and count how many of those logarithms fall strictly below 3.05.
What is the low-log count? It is 8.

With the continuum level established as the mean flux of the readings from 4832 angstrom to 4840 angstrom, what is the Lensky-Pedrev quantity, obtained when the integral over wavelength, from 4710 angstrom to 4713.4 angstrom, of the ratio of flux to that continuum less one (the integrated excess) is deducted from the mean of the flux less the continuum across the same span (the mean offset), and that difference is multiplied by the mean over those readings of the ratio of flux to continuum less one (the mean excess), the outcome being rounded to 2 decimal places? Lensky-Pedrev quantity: 0.27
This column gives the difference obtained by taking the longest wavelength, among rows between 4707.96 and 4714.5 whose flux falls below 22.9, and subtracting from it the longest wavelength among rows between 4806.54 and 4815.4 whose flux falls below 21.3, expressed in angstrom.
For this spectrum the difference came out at -97.6 angstrom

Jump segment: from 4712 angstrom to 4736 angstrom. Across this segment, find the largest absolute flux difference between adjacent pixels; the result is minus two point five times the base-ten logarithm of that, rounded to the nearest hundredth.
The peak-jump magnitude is -2.08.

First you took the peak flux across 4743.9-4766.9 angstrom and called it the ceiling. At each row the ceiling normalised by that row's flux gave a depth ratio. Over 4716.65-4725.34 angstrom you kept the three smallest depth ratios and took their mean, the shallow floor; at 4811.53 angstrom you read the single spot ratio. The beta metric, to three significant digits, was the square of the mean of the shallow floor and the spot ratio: 1.41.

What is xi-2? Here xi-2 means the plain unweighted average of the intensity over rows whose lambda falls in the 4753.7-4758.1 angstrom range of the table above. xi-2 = 20.7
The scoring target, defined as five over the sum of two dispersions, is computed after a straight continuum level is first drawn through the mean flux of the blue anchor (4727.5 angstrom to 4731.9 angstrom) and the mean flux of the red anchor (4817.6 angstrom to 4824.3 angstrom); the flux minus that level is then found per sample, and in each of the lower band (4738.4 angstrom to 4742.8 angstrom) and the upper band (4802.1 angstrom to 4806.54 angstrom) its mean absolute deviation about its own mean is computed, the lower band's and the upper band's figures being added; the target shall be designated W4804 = 3.0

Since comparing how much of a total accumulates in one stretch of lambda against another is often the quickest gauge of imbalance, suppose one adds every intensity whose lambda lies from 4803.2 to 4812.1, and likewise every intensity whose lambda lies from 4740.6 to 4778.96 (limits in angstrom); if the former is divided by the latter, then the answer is 0.24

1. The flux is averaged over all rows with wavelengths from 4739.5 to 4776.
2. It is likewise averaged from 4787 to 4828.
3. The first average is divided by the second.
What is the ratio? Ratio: 0.96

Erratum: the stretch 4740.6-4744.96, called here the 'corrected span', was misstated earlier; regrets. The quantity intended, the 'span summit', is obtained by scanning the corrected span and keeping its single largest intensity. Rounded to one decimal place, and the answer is 22.9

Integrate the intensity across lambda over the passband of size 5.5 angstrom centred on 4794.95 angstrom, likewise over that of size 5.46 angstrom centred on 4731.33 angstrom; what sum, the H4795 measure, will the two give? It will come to 230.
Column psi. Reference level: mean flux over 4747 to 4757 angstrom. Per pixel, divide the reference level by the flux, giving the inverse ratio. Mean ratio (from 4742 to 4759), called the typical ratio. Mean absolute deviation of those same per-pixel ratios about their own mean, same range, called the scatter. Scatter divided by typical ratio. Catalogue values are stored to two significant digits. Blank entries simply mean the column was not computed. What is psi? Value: 0.12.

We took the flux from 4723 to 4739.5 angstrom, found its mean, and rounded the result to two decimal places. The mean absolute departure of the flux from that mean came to 1.29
